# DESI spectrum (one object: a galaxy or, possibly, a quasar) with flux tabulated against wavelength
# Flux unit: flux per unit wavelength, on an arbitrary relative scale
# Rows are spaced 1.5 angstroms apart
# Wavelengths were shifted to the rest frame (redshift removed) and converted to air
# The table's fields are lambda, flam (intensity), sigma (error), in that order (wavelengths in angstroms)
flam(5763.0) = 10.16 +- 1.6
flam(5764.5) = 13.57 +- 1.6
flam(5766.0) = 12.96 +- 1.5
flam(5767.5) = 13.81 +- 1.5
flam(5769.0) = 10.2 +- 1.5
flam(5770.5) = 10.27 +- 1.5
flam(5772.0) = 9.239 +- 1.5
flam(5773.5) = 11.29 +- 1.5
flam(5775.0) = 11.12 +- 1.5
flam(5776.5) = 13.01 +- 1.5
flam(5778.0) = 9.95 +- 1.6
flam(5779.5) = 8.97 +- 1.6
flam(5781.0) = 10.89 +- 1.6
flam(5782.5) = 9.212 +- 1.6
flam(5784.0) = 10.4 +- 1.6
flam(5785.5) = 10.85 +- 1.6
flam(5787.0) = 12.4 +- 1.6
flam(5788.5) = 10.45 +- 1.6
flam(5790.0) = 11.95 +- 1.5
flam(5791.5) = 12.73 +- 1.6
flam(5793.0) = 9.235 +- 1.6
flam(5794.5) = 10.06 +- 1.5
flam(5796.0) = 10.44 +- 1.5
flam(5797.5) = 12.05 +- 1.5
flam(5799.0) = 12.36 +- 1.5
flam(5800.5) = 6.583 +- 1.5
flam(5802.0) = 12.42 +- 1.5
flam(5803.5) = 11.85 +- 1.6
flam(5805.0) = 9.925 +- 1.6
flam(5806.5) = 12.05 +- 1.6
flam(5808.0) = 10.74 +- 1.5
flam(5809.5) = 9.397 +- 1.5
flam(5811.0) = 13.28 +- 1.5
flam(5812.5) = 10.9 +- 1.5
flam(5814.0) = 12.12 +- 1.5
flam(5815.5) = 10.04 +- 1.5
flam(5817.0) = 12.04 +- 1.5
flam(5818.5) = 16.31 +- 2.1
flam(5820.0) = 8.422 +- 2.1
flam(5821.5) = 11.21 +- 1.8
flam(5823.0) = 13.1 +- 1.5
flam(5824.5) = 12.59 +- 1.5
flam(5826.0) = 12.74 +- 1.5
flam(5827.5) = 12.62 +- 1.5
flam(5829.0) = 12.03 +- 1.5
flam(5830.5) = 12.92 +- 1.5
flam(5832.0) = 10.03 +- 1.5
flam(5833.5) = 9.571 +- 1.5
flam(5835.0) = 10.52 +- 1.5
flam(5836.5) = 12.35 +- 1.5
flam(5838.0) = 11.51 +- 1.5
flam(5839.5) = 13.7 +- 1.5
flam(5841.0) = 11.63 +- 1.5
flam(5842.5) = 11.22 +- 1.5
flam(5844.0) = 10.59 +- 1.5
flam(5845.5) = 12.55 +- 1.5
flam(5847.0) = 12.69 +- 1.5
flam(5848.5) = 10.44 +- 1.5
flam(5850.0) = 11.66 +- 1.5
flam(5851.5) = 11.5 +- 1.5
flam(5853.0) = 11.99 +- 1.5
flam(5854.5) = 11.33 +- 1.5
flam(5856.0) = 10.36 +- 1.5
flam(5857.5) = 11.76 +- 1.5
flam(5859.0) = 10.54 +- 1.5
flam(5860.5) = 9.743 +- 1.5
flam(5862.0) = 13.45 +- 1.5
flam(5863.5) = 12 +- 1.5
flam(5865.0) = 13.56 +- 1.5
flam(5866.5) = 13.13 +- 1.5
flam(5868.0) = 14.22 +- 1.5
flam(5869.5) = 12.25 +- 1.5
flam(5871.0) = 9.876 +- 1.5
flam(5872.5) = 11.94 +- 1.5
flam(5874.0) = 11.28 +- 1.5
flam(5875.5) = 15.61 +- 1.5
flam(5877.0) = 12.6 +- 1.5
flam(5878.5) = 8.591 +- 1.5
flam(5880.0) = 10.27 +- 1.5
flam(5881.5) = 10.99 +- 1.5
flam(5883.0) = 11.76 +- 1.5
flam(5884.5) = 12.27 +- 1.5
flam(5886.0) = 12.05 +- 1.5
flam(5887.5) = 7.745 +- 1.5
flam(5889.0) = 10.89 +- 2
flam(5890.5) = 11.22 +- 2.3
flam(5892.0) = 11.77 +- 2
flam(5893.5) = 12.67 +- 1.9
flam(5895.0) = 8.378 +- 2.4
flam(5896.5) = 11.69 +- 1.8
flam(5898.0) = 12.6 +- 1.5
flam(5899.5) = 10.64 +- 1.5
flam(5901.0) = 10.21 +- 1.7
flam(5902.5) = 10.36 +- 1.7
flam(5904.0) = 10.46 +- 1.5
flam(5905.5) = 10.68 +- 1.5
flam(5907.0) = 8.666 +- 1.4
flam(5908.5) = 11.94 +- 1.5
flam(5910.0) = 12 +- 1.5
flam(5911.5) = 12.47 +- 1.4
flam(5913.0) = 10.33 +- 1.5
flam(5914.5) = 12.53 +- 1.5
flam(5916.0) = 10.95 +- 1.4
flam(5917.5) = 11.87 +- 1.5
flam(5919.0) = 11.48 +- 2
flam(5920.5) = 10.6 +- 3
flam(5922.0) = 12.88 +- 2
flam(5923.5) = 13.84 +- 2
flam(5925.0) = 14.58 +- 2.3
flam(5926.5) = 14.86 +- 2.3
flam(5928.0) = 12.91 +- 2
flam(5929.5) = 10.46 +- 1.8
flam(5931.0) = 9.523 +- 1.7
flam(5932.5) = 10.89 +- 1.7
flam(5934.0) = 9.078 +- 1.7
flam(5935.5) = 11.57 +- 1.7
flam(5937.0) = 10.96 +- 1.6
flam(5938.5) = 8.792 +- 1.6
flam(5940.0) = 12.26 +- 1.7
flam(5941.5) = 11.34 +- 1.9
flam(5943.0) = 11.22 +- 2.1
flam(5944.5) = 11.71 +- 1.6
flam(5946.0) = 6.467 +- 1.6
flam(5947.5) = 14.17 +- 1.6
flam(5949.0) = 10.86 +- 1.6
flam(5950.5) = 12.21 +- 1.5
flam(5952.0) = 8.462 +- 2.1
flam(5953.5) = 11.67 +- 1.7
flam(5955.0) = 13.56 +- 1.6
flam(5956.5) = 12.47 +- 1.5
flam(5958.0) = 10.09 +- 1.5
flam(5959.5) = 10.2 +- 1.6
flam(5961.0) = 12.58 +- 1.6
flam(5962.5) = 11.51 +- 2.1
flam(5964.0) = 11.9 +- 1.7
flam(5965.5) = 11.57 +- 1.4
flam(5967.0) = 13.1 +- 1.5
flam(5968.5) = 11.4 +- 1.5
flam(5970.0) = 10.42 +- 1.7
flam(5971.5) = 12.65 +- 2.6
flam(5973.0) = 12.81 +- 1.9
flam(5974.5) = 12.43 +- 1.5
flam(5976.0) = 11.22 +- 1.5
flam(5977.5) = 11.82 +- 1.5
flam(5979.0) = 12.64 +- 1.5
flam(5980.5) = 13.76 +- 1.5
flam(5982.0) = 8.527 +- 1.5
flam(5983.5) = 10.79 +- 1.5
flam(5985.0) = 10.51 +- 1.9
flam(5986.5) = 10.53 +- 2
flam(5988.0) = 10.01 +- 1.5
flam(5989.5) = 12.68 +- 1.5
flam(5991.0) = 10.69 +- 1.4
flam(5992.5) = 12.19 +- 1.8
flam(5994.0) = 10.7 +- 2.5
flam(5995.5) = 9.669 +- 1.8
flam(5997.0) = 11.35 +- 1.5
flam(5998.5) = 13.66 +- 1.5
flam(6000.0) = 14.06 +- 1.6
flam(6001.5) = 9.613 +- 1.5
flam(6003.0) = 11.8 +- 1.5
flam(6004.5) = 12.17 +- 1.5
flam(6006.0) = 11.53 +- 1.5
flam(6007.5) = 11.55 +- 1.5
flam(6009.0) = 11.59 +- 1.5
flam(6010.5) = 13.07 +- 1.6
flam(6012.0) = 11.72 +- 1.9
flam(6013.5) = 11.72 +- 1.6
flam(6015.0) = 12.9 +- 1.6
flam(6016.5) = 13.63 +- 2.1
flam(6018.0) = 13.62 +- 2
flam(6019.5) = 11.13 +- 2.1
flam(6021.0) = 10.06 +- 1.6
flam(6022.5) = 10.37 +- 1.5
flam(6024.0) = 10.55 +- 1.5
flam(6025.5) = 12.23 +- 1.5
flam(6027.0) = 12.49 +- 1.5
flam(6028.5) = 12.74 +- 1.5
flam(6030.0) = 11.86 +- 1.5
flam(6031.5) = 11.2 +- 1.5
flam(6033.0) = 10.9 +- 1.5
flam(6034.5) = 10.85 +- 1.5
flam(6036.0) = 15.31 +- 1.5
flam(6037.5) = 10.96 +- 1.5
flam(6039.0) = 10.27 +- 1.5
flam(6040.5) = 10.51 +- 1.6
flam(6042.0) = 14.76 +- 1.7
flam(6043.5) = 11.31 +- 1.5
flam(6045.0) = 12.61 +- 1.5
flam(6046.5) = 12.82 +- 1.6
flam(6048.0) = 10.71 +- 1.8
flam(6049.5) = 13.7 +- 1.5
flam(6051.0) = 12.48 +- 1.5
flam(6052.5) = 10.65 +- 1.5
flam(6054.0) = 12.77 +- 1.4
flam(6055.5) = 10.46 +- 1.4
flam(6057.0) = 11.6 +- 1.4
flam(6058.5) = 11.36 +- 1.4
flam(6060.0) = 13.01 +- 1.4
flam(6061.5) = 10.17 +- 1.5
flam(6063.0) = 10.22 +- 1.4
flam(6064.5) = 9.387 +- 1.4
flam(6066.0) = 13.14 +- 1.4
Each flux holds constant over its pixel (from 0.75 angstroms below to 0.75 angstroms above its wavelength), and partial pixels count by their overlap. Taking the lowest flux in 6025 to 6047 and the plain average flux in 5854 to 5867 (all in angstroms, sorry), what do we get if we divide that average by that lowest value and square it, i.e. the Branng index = 1.3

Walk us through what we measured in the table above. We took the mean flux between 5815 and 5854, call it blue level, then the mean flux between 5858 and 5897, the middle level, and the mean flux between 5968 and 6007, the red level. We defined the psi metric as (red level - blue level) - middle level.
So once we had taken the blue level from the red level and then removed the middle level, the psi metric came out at -11.8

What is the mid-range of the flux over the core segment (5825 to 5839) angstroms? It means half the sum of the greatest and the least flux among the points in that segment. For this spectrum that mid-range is 11.2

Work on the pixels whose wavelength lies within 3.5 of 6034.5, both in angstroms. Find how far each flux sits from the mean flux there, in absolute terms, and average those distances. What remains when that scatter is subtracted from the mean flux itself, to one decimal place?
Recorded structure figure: 10.5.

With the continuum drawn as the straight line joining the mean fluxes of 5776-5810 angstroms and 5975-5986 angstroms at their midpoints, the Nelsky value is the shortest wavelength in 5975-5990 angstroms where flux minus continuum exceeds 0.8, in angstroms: 5979.0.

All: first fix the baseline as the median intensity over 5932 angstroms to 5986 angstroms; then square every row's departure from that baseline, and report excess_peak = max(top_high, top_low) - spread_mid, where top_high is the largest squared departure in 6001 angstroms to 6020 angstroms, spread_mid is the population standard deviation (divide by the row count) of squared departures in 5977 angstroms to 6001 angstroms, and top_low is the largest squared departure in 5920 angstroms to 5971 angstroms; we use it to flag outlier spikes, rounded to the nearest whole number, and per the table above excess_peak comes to 23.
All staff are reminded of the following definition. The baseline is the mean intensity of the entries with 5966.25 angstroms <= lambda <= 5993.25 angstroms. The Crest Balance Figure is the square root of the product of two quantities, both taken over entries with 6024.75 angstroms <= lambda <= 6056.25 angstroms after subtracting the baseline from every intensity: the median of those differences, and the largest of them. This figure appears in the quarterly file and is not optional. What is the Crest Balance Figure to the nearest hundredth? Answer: 1.05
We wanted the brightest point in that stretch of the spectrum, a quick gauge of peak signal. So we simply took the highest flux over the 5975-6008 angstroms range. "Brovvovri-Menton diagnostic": 14.06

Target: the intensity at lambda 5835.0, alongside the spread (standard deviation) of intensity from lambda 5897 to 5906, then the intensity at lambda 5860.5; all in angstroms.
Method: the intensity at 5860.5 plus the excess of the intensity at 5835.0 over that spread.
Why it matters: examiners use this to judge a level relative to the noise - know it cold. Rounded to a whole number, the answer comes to 19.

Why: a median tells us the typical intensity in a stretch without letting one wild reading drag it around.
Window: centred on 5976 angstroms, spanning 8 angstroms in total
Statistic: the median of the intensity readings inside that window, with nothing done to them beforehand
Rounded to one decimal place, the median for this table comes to 12.4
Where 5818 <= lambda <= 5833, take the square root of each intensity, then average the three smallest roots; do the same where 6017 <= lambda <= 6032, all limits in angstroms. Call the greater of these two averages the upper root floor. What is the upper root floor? 3.21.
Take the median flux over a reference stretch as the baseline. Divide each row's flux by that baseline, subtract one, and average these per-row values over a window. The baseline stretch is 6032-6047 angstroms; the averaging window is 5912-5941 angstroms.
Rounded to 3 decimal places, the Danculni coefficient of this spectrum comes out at 0.042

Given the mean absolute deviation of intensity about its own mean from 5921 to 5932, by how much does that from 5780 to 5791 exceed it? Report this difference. -0.82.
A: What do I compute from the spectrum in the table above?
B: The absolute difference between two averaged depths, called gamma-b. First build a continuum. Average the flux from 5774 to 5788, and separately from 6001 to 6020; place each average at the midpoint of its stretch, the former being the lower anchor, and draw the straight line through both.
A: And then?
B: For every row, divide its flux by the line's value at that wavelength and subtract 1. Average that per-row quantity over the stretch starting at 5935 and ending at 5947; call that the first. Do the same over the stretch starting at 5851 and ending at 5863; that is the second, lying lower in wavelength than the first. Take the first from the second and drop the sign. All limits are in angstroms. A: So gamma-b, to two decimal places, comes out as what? 0.11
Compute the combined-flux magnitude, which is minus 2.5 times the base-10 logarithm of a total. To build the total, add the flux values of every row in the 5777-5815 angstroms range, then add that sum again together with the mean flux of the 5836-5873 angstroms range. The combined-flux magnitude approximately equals -6.86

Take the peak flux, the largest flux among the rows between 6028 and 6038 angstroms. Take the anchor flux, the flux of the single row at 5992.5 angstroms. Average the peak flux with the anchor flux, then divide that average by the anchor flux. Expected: 1.13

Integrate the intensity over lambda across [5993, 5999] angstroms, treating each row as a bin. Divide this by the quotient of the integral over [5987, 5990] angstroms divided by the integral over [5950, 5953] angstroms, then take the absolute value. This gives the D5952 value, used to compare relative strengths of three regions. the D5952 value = 62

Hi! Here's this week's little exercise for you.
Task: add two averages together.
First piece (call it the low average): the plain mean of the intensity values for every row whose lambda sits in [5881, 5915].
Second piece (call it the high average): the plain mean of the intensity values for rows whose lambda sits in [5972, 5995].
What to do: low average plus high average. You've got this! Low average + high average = 22.5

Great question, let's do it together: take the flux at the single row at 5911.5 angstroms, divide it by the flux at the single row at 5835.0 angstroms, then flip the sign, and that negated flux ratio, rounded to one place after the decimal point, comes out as -1.2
